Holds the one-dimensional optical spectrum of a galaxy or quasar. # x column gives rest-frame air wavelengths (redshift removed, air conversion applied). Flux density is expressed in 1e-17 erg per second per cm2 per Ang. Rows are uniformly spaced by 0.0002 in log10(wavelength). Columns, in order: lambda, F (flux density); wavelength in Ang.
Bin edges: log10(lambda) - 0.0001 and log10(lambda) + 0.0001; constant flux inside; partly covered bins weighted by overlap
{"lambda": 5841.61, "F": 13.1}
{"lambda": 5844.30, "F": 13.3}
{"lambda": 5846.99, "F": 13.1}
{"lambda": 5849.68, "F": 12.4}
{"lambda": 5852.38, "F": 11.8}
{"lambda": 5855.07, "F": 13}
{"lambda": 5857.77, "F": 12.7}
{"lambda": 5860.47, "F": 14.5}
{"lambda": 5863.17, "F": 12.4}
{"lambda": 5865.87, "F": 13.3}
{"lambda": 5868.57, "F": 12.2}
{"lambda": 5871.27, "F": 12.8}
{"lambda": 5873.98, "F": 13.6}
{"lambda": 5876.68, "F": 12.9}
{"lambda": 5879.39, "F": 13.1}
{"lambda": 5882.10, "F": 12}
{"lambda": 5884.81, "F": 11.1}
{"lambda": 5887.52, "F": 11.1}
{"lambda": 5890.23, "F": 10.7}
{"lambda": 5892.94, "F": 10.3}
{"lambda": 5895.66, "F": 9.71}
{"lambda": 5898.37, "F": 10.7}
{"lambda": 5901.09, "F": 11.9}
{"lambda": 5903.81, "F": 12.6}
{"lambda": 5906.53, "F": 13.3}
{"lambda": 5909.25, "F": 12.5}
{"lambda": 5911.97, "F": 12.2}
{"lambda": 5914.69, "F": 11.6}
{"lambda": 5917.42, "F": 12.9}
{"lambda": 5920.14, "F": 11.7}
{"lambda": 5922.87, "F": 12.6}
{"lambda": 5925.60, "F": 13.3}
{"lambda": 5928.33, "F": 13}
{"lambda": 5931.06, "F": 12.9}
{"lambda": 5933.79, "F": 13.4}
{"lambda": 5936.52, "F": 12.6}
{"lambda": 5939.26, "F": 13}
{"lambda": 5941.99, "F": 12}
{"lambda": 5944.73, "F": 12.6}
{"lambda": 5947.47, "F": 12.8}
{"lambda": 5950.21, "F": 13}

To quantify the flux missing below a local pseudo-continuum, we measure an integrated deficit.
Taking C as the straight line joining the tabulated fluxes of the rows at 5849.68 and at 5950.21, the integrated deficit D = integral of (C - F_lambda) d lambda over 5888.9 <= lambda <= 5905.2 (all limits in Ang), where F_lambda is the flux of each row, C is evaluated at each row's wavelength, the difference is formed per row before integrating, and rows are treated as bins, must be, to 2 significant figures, 28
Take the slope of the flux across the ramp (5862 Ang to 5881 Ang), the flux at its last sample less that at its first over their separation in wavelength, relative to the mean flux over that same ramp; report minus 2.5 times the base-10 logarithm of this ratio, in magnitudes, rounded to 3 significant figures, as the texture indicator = 6.19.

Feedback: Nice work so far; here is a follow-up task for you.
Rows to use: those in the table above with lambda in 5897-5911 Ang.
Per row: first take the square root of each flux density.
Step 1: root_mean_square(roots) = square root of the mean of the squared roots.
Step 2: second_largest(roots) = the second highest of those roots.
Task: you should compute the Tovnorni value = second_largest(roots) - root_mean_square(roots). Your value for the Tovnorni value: 0.057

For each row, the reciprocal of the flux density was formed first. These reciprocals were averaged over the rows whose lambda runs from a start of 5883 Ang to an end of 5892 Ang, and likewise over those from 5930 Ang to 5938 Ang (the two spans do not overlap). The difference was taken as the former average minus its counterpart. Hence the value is 0.014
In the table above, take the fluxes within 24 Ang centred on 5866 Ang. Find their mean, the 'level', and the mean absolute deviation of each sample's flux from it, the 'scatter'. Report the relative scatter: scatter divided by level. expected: 0.039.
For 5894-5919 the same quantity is 0.071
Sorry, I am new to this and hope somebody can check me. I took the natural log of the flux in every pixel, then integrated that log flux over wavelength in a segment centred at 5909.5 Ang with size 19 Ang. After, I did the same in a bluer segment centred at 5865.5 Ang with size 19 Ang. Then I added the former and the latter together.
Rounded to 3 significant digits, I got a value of 96.6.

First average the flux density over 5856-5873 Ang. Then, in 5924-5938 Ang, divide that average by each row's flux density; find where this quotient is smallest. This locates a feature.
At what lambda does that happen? 5933.79 Ang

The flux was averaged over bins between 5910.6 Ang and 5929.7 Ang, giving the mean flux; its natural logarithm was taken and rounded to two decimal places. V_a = 2.52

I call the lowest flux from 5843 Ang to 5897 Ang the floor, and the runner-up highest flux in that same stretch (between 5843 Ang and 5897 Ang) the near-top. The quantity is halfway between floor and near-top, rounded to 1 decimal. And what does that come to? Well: 11.7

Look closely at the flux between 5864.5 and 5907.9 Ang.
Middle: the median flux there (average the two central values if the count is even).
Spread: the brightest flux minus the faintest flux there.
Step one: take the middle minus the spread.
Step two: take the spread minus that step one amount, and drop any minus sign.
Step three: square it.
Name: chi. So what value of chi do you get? 19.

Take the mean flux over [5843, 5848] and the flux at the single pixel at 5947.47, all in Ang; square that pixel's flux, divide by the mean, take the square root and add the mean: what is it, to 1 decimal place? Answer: 16.7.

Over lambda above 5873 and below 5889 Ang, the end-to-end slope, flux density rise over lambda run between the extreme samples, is -0.18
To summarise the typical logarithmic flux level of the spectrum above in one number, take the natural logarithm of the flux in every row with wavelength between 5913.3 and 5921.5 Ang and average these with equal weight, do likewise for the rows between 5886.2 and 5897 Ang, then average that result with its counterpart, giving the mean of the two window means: 2.42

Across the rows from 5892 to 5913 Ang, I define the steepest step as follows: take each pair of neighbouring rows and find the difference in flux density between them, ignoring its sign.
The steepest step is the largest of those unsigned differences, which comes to 1.2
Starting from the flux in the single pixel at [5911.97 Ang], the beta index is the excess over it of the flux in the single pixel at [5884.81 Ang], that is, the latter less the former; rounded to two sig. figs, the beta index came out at -1.1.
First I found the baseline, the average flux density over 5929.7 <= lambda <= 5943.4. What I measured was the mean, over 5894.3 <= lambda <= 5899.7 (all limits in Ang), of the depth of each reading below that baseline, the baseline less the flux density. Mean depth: 2.6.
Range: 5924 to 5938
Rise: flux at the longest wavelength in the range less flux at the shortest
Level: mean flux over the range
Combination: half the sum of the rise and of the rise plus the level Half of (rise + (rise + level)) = 5.8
